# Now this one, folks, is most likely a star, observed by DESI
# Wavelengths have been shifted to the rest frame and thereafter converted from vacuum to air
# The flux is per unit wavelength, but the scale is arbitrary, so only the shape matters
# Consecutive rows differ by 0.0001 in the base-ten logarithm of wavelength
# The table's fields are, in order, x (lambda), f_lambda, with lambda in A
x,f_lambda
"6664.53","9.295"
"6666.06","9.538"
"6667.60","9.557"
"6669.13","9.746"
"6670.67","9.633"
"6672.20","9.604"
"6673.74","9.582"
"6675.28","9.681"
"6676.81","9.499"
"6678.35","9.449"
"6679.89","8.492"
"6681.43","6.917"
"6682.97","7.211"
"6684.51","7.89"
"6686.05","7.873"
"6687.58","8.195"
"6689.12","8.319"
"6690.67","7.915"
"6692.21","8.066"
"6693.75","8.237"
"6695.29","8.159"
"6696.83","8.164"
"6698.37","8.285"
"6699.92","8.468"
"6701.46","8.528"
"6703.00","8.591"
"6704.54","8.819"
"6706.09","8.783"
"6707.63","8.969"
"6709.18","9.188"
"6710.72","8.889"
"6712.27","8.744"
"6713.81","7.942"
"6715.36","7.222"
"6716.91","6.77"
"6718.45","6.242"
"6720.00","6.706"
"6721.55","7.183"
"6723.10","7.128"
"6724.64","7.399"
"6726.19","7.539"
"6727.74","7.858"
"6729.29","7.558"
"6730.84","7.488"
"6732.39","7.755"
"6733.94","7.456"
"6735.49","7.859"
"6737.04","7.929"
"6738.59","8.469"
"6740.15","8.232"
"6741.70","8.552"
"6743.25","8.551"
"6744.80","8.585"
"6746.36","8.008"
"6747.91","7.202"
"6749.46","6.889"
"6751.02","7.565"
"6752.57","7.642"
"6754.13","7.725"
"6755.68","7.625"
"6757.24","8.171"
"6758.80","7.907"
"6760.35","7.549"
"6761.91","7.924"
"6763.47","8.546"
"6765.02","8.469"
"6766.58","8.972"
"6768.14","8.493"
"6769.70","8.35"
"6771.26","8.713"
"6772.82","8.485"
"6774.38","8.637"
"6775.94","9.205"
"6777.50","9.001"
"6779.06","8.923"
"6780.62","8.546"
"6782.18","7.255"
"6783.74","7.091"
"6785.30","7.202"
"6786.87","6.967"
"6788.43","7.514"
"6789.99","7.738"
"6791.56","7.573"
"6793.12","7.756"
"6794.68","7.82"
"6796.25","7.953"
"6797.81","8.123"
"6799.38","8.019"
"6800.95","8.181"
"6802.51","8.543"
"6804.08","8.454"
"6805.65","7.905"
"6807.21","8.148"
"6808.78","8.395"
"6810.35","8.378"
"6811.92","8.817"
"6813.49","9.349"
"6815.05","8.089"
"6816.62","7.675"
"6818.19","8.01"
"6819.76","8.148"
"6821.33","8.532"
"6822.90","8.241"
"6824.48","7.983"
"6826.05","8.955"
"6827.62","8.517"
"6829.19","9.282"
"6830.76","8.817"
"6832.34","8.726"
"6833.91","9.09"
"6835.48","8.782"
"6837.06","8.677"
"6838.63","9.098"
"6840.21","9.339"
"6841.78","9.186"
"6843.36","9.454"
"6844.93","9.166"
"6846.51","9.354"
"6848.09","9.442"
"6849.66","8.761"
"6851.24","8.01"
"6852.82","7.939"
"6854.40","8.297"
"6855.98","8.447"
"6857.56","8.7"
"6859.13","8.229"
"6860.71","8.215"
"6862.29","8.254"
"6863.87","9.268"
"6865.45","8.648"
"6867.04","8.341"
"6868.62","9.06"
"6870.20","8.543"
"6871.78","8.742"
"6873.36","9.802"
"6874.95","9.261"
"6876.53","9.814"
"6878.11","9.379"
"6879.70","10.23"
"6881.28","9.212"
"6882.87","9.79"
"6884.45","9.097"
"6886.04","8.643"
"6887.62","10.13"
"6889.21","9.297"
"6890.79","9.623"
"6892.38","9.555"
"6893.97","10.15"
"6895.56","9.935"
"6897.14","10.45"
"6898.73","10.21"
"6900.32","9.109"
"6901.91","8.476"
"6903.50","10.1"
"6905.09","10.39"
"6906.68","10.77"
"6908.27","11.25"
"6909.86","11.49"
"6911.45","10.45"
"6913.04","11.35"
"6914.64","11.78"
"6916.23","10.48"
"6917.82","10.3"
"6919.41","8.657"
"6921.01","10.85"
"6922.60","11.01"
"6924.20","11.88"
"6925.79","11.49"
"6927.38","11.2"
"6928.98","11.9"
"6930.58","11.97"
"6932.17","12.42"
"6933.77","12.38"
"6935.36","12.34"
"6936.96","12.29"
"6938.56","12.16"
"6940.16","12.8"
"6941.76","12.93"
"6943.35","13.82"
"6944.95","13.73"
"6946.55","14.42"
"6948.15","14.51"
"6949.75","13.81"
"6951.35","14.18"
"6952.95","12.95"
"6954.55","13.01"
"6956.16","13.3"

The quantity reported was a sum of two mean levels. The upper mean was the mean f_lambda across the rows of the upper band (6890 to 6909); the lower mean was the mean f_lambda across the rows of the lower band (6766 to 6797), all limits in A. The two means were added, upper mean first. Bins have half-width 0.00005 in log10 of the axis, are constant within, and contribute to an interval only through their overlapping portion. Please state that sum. 18.1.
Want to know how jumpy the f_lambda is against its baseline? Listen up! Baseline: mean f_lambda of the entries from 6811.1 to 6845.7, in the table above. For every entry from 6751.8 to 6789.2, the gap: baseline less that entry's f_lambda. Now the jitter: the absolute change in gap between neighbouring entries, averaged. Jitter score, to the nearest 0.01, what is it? 0.34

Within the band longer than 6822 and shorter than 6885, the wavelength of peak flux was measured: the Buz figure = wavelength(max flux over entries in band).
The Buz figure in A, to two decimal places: 6879.70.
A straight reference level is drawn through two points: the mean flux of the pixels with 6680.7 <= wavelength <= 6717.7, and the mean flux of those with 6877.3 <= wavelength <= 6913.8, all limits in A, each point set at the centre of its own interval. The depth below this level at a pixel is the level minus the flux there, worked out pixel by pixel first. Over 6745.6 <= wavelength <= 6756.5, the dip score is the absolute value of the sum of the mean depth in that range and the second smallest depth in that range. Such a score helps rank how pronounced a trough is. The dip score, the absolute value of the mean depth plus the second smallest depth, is 2.1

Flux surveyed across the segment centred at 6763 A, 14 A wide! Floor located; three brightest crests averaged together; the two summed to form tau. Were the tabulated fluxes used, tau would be 16.2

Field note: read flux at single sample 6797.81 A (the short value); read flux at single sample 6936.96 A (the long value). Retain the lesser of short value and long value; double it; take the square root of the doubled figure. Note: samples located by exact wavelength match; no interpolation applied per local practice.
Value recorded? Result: 4.03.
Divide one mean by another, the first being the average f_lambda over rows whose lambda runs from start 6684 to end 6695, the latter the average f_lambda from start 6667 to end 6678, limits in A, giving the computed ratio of 0.84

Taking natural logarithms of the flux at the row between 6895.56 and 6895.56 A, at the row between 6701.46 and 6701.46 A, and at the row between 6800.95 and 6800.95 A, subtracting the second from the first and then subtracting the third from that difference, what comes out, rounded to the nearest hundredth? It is -1.95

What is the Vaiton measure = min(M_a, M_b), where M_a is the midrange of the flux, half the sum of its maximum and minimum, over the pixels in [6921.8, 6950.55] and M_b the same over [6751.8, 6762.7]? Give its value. 7.9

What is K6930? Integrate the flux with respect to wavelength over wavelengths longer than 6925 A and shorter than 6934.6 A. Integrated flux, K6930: 114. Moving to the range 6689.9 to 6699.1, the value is 75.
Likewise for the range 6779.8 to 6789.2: 70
